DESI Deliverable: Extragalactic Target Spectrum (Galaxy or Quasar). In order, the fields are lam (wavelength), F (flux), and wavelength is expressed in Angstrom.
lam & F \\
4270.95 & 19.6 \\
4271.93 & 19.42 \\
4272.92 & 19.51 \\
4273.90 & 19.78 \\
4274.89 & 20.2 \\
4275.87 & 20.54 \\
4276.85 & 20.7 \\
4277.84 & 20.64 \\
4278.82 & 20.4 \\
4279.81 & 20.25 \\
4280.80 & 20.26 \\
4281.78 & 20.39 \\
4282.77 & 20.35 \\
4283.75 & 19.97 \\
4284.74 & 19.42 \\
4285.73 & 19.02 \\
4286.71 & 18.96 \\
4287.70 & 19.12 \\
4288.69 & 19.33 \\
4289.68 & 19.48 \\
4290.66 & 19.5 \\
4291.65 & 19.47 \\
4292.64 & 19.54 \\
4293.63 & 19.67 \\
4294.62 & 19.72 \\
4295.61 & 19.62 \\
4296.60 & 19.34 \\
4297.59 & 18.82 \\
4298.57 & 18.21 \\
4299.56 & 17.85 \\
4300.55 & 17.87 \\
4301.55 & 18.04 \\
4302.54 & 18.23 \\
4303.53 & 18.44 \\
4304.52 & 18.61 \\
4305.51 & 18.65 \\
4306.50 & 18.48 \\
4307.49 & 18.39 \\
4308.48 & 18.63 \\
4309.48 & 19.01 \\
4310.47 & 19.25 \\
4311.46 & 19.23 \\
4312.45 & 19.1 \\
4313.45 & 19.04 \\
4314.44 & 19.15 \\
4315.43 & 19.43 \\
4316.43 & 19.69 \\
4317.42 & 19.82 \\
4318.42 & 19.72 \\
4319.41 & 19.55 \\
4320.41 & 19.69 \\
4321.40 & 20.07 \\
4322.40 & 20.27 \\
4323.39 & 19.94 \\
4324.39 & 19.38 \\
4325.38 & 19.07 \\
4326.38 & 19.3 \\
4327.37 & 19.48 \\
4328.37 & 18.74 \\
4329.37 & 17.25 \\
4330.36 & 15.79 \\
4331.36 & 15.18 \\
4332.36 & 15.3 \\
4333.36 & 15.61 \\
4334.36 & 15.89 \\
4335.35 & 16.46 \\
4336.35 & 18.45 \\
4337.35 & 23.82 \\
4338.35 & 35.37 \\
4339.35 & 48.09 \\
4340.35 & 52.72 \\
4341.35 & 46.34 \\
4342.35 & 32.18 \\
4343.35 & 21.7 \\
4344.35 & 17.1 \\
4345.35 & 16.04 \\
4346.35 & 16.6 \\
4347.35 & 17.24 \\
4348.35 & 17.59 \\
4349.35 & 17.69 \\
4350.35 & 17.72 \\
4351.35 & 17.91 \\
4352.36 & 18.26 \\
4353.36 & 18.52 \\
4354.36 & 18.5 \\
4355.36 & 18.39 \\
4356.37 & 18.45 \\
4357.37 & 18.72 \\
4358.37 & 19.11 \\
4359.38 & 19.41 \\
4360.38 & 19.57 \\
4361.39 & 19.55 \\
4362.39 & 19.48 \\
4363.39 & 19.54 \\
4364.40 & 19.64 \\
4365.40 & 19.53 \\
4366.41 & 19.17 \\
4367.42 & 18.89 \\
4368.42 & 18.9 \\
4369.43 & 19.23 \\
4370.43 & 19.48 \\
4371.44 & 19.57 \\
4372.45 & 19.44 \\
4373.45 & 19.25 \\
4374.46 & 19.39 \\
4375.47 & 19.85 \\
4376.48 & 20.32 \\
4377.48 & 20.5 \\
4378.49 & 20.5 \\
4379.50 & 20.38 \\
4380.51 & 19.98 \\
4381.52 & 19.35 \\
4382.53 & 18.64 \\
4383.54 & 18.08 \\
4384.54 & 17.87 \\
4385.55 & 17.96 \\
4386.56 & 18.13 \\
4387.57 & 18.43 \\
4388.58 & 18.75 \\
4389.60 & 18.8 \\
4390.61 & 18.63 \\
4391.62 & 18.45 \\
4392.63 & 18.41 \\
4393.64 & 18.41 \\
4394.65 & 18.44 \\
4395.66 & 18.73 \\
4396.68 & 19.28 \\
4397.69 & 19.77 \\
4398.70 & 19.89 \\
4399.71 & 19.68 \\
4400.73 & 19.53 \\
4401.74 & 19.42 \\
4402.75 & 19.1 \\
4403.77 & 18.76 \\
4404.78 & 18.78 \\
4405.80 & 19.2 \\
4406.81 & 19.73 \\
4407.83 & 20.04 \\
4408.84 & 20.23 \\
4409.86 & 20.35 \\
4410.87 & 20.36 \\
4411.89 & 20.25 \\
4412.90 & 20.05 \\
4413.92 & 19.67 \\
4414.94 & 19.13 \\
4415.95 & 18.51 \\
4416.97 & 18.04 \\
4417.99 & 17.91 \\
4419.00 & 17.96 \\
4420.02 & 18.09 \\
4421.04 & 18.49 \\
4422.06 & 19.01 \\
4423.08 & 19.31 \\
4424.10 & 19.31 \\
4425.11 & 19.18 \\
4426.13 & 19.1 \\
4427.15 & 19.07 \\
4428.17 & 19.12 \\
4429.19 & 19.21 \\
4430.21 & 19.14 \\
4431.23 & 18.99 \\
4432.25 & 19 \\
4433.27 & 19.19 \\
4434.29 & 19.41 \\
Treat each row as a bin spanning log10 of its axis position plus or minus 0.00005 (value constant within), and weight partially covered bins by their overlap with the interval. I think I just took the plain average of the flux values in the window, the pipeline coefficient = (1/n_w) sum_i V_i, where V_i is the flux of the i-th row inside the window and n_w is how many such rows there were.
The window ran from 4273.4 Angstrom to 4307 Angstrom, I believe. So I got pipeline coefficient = 19.38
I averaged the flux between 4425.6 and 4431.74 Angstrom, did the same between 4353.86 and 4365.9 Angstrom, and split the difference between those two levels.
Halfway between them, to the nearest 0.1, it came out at 19.1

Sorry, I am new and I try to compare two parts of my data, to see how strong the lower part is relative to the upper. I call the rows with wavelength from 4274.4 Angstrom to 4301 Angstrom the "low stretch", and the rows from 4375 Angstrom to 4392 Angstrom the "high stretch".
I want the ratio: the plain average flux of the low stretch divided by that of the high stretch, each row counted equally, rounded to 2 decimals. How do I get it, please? 1.03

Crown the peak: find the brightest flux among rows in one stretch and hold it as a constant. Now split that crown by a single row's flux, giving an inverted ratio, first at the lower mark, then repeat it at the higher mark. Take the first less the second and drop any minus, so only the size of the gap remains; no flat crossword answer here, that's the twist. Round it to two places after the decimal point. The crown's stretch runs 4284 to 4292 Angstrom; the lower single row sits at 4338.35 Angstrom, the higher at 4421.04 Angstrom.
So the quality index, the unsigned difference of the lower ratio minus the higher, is 0.50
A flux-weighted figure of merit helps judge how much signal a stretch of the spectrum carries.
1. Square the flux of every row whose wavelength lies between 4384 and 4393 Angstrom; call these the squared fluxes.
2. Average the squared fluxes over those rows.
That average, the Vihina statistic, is 338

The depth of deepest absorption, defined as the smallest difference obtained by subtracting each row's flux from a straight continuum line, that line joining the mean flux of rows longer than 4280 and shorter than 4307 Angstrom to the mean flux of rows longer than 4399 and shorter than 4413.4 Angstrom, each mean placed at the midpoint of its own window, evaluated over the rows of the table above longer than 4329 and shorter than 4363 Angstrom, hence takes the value -33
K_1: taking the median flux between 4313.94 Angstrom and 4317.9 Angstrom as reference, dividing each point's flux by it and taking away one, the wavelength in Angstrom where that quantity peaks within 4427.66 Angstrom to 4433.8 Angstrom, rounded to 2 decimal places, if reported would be 4429.19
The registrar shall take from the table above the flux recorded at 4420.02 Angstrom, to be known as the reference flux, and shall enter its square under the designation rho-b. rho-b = 327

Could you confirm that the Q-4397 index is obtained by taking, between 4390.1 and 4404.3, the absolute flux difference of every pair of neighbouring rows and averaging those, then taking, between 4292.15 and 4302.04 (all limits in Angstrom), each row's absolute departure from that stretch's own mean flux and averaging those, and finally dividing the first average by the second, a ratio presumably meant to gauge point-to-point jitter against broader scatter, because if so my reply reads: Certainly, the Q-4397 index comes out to 0.31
